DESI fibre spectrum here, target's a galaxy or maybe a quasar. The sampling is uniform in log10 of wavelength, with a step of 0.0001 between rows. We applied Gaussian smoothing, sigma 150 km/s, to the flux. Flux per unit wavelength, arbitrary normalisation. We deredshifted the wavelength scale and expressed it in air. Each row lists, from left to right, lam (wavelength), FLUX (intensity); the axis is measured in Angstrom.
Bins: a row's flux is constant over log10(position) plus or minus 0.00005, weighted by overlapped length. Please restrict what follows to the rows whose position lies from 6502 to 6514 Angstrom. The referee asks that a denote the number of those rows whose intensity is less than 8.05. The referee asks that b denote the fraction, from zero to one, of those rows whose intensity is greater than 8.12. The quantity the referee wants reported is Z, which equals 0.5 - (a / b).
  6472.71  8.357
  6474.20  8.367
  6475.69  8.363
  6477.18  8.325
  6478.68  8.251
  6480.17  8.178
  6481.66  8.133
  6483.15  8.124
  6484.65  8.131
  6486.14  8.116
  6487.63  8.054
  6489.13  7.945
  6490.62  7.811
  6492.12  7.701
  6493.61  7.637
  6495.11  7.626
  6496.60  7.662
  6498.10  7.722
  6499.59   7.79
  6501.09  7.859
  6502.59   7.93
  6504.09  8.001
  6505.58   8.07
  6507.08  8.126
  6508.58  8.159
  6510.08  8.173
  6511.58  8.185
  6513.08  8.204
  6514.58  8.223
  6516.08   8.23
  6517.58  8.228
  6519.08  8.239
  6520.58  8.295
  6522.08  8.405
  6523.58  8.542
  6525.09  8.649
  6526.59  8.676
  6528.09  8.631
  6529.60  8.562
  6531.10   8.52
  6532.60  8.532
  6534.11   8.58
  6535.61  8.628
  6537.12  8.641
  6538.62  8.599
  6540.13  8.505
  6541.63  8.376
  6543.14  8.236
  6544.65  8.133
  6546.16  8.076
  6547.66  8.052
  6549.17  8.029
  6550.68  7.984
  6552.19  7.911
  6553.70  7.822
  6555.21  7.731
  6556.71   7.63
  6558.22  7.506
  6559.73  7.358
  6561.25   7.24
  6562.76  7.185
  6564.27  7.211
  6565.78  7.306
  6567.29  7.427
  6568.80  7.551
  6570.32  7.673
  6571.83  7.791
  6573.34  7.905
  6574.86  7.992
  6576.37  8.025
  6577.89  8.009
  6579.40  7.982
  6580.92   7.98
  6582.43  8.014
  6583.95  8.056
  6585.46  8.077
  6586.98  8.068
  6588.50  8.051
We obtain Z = -3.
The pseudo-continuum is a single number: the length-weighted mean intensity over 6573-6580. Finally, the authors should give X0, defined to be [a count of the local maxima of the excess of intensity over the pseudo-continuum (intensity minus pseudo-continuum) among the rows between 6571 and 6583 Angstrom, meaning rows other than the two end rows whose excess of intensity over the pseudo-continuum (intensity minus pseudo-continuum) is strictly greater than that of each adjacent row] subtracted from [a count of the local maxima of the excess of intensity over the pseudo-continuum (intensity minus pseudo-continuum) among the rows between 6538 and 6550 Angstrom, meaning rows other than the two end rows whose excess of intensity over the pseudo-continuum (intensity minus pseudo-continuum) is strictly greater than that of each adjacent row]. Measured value -1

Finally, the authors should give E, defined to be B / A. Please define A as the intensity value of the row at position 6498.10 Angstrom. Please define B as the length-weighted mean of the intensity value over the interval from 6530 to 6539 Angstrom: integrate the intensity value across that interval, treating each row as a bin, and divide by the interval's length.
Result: 1.11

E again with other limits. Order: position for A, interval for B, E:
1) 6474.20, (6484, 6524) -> 0.96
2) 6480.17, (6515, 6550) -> 1.03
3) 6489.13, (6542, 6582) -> 0.98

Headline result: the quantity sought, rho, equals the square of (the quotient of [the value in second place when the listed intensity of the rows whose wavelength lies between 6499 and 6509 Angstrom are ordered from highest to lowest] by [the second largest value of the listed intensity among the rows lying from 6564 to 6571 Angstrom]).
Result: 1.16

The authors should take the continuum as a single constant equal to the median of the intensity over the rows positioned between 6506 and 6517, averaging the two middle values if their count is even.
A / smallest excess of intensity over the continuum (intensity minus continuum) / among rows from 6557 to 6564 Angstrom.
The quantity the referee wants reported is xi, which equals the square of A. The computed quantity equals 1.00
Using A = -1.00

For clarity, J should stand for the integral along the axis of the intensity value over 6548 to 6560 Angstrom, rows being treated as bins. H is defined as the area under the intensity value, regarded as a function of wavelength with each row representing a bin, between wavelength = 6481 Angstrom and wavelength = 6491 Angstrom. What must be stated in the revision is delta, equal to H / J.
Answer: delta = 0.9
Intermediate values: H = 81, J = 93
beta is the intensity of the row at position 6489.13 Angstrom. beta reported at 7.945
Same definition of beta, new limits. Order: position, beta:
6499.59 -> 7.79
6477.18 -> 8.325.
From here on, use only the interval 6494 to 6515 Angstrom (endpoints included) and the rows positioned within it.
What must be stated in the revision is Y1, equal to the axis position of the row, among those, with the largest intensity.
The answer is 6514.58 Angstrom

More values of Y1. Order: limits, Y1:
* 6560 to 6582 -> 6576.37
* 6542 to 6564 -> 6543.14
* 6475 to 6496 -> 6475.69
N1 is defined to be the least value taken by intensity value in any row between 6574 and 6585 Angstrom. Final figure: 7.98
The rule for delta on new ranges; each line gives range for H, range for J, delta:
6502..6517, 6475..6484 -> 1.6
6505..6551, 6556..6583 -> 1.9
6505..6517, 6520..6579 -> 0.2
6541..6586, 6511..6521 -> 4.3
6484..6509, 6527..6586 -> 0.4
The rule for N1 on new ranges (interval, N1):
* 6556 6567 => 7.185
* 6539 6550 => 8.029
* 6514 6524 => 8.223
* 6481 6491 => 7.811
